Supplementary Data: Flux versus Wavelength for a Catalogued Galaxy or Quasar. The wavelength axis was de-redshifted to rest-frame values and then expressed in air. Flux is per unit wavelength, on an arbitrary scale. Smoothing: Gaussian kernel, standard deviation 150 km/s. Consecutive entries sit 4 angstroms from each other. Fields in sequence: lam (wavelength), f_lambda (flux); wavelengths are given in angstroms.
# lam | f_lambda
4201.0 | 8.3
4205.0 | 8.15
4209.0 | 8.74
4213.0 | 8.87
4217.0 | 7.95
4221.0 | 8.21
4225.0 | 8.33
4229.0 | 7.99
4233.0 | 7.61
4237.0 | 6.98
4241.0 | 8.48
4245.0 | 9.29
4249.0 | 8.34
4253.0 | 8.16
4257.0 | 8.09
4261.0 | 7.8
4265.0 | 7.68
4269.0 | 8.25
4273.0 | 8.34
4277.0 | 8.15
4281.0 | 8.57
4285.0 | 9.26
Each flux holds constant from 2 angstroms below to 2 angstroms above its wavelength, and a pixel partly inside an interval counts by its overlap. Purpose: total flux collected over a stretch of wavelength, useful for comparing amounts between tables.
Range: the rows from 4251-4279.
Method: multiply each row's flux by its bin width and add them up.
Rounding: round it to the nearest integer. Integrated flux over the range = 226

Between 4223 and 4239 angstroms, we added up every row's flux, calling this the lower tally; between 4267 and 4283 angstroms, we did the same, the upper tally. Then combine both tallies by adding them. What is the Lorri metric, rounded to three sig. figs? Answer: 64.2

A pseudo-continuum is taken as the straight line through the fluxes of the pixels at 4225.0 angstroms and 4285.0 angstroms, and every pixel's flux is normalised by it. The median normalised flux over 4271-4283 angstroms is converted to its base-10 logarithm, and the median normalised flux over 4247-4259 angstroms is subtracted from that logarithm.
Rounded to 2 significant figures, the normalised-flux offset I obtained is -0.97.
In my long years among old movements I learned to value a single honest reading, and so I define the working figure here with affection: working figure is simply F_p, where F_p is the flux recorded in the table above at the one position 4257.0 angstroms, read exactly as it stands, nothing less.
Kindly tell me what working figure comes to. 8.09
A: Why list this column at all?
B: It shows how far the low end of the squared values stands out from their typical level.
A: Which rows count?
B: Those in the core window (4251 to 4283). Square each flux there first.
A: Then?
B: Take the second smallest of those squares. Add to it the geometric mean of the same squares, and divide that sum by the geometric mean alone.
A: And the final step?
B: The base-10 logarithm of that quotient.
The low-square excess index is 0.284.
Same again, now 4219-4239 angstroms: 0.290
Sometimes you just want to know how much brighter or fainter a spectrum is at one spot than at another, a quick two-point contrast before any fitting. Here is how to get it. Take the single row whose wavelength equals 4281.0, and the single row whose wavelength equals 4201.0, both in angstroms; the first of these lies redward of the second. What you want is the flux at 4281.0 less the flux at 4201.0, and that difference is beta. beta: 0.3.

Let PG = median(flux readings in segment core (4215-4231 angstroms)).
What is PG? 8.10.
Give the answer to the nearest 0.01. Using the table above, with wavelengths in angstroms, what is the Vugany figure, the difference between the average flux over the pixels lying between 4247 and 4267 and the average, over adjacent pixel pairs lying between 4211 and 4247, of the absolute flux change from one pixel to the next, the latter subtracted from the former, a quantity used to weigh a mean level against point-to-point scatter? 7.39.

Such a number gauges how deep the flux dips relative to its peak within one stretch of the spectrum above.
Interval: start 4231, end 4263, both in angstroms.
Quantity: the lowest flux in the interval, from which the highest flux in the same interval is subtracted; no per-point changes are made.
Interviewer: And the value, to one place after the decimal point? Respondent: -2.3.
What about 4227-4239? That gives -1.0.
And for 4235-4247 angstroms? -2.3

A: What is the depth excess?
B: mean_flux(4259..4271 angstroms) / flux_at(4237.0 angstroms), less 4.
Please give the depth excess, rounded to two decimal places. -2.87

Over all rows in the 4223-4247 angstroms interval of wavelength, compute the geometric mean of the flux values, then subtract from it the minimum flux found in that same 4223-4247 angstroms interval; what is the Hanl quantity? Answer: 1.10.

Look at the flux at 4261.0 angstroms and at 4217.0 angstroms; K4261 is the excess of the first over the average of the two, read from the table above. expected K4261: -0.1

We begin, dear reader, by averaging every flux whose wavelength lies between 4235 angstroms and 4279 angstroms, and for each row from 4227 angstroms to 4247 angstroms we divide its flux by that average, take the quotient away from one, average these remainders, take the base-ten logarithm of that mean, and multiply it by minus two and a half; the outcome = 5.14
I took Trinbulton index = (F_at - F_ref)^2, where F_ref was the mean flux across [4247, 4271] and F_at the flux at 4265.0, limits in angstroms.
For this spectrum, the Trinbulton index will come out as 0.14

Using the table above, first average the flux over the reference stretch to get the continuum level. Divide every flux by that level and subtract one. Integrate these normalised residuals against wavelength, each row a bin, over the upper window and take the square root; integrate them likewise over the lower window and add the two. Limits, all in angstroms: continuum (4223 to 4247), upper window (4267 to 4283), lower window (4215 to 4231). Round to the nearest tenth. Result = 0.7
